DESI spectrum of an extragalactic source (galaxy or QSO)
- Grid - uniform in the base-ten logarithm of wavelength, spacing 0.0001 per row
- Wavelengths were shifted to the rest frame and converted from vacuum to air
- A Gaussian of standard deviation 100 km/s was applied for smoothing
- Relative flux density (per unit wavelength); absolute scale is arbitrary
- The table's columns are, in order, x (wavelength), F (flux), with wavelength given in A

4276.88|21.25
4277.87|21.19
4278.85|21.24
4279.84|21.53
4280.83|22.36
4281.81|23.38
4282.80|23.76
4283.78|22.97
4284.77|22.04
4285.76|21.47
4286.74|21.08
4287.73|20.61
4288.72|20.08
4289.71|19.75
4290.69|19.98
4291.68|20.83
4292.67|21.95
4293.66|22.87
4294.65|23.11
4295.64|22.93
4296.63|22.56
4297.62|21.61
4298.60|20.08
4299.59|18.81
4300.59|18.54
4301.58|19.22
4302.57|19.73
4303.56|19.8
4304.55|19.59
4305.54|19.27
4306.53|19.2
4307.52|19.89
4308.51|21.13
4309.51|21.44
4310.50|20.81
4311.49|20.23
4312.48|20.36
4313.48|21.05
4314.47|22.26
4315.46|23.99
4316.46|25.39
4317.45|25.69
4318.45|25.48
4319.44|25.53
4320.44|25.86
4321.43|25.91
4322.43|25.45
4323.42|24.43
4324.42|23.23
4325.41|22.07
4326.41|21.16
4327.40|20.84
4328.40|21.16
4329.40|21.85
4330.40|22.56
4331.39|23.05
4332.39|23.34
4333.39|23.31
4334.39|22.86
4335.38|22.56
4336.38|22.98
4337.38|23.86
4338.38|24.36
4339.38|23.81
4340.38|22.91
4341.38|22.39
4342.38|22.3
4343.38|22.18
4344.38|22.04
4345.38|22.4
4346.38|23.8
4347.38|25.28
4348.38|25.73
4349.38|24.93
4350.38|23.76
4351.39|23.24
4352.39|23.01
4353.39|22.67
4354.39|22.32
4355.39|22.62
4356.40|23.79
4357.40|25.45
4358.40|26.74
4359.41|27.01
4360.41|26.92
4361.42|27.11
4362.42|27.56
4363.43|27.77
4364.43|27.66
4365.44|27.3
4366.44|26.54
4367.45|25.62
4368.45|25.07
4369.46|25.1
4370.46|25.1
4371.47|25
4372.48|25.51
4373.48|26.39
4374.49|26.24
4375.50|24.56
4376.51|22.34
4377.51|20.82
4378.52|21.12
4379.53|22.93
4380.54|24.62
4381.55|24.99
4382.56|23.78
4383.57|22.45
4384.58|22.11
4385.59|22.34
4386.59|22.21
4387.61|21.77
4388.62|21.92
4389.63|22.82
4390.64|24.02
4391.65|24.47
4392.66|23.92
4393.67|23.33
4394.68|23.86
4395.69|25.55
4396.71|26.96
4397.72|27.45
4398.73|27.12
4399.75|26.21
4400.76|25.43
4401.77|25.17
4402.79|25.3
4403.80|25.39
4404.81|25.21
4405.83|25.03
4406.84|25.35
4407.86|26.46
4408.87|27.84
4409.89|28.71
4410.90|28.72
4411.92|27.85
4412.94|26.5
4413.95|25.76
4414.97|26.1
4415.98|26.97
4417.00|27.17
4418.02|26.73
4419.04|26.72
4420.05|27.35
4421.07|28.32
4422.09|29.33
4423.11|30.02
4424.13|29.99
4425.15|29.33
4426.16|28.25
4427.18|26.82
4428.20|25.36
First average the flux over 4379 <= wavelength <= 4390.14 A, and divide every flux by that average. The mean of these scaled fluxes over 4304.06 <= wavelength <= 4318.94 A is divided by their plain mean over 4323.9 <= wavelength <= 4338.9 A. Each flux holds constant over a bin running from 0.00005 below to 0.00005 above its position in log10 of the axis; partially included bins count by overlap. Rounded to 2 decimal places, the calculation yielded 0.96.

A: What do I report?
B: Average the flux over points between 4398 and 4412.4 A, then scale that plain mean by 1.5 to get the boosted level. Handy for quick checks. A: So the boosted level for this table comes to 40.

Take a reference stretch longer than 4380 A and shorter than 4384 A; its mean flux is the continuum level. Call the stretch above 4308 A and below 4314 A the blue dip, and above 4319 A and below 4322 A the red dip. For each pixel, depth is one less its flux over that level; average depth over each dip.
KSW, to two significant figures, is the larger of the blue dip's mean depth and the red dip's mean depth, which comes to 0.13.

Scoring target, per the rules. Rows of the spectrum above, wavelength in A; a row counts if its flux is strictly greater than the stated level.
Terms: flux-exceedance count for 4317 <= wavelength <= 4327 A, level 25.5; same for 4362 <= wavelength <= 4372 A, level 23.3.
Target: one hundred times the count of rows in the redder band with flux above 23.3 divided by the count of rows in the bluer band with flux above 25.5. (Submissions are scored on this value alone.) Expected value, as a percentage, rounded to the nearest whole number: 250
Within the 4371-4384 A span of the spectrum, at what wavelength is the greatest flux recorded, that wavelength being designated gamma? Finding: 4373.48 A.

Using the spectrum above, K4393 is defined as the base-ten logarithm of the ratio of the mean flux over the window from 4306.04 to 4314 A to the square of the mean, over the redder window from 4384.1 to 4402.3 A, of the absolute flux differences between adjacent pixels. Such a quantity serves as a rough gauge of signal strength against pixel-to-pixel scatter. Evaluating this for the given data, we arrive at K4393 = 1.69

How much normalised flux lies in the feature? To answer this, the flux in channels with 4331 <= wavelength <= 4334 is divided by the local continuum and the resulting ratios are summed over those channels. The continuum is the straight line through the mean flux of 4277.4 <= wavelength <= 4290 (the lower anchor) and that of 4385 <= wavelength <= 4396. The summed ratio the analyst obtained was 3.11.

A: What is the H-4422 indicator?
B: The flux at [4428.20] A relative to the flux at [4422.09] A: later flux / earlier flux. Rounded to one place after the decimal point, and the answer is 0.9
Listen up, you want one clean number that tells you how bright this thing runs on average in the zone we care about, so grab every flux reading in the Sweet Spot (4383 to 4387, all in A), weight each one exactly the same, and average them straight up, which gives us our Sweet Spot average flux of 22.3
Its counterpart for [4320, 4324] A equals 25.4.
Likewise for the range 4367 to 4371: 25.2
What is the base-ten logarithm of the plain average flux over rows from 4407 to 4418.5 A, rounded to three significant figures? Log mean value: 1.43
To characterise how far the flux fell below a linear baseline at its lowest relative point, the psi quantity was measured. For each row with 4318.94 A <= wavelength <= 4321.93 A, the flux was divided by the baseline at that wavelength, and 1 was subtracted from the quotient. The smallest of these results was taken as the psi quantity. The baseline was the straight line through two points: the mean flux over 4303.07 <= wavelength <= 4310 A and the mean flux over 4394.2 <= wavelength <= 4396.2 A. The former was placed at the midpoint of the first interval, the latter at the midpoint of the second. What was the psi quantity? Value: 0.23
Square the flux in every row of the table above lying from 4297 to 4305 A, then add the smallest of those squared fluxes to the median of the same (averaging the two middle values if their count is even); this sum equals 730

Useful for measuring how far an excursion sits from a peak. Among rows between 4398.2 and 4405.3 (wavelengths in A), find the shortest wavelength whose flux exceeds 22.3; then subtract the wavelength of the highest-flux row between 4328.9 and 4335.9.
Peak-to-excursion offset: 66.3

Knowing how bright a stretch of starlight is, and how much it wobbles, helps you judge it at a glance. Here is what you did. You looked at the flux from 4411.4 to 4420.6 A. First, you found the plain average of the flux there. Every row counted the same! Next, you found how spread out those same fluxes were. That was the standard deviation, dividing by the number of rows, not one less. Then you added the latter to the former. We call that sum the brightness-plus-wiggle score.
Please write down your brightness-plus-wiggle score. 27.4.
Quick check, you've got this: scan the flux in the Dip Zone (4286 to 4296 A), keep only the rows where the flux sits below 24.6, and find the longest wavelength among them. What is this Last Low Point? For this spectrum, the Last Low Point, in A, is 4295.64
